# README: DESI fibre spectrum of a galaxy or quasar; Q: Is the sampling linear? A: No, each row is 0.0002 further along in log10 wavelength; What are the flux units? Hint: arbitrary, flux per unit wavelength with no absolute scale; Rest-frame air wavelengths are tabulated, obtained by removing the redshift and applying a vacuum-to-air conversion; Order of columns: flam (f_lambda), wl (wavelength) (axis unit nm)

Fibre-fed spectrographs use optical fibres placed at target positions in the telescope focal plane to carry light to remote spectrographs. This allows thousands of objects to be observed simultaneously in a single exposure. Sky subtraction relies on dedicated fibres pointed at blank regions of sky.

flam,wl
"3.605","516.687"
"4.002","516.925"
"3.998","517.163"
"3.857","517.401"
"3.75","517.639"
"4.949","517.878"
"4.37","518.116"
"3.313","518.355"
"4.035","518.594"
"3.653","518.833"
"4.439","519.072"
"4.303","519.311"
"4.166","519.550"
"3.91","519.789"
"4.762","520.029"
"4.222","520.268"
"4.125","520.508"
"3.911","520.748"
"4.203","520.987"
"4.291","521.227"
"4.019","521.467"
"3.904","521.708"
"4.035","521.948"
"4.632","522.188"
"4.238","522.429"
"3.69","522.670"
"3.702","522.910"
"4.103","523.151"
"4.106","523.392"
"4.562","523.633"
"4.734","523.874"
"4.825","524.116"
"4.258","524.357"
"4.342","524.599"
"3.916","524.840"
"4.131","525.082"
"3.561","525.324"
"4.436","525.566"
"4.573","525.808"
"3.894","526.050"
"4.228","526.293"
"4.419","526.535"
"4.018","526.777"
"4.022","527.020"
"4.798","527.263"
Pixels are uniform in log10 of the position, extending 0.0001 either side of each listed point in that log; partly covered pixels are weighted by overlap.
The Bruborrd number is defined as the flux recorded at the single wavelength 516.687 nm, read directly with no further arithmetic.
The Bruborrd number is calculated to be 3.605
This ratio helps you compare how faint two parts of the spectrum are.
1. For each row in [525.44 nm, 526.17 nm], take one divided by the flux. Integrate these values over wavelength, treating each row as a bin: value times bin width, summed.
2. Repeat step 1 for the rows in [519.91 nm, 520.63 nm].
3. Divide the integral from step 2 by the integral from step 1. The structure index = 0.97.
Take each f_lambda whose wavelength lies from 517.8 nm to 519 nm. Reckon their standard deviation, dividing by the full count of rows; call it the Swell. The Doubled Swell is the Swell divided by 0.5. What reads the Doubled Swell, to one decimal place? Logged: 1.1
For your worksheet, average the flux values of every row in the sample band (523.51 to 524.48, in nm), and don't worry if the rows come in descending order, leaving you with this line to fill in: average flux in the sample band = 4.59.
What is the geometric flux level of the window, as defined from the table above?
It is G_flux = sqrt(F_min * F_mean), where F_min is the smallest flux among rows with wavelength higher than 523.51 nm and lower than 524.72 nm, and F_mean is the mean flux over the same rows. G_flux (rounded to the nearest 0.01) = 4.40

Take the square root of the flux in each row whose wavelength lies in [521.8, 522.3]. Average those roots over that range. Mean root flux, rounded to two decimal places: 2.08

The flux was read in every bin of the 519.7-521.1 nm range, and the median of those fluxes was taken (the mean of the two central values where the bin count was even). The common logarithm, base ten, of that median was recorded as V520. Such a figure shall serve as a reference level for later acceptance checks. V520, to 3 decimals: 0.620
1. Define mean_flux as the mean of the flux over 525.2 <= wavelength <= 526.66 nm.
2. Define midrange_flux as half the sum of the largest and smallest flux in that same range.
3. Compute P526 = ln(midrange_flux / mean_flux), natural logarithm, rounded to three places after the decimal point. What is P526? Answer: -0.029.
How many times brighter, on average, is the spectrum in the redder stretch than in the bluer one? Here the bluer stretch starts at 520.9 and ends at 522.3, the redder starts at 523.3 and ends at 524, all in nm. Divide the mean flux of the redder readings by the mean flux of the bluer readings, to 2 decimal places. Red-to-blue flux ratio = 1.07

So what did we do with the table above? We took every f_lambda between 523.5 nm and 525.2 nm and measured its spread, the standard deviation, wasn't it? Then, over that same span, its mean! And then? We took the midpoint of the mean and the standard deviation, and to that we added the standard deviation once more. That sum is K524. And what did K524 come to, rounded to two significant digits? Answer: 2.7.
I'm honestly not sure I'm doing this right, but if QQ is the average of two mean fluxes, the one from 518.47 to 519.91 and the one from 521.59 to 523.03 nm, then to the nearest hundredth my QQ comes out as 4.06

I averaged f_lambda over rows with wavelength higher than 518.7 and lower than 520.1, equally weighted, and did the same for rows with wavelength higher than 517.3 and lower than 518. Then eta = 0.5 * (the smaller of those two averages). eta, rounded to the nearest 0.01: 2.09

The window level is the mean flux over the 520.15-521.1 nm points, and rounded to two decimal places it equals 4.12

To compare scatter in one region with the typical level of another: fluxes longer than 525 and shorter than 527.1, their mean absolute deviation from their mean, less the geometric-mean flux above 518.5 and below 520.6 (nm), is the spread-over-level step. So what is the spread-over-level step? -3.93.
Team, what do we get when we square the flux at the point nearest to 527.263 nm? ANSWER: 23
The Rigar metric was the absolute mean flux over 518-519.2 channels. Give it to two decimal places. 3.96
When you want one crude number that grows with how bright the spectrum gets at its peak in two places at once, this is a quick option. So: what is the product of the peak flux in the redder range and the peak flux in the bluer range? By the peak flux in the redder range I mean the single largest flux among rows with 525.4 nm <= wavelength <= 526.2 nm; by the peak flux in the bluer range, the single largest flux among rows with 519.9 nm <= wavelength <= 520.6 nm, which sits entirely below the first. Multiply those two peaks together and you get 21.8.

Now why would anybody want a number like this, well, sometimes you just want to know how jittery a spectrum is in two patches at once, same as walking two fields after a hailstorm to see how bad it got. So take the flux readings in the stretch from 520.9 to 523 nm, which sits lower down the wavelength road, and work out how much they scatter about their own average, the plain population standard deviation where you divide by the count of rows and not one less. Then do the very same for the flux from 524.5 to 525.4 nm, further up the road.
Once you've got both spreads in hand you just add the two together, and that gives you 0.57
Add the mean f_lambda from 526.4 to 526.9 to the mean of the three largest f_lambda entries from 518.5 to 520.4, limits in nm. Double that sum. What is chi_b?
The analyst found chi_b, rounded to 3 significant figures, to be 17.4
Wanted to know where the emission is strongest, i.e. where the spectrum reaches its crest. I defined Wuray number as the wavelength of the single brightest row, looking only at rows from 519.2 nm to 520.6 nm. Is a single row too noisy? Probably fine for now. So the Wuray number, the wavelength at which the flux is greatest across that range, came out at 520.029 nm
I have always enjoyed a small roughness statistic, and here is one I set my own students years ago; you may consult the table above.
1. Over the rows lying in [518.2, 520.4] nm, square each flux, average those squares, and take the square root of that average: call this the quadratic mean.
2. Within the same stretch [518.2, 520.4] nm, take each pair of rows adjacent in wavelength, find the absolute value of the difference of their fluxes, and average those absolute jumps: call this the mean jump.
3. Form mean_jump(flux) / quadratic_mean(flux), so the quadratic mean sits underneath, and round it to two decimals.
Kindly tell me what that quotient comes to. 0.12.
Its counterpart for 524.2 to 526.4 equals 0.10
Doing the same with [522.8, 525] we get 0.06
